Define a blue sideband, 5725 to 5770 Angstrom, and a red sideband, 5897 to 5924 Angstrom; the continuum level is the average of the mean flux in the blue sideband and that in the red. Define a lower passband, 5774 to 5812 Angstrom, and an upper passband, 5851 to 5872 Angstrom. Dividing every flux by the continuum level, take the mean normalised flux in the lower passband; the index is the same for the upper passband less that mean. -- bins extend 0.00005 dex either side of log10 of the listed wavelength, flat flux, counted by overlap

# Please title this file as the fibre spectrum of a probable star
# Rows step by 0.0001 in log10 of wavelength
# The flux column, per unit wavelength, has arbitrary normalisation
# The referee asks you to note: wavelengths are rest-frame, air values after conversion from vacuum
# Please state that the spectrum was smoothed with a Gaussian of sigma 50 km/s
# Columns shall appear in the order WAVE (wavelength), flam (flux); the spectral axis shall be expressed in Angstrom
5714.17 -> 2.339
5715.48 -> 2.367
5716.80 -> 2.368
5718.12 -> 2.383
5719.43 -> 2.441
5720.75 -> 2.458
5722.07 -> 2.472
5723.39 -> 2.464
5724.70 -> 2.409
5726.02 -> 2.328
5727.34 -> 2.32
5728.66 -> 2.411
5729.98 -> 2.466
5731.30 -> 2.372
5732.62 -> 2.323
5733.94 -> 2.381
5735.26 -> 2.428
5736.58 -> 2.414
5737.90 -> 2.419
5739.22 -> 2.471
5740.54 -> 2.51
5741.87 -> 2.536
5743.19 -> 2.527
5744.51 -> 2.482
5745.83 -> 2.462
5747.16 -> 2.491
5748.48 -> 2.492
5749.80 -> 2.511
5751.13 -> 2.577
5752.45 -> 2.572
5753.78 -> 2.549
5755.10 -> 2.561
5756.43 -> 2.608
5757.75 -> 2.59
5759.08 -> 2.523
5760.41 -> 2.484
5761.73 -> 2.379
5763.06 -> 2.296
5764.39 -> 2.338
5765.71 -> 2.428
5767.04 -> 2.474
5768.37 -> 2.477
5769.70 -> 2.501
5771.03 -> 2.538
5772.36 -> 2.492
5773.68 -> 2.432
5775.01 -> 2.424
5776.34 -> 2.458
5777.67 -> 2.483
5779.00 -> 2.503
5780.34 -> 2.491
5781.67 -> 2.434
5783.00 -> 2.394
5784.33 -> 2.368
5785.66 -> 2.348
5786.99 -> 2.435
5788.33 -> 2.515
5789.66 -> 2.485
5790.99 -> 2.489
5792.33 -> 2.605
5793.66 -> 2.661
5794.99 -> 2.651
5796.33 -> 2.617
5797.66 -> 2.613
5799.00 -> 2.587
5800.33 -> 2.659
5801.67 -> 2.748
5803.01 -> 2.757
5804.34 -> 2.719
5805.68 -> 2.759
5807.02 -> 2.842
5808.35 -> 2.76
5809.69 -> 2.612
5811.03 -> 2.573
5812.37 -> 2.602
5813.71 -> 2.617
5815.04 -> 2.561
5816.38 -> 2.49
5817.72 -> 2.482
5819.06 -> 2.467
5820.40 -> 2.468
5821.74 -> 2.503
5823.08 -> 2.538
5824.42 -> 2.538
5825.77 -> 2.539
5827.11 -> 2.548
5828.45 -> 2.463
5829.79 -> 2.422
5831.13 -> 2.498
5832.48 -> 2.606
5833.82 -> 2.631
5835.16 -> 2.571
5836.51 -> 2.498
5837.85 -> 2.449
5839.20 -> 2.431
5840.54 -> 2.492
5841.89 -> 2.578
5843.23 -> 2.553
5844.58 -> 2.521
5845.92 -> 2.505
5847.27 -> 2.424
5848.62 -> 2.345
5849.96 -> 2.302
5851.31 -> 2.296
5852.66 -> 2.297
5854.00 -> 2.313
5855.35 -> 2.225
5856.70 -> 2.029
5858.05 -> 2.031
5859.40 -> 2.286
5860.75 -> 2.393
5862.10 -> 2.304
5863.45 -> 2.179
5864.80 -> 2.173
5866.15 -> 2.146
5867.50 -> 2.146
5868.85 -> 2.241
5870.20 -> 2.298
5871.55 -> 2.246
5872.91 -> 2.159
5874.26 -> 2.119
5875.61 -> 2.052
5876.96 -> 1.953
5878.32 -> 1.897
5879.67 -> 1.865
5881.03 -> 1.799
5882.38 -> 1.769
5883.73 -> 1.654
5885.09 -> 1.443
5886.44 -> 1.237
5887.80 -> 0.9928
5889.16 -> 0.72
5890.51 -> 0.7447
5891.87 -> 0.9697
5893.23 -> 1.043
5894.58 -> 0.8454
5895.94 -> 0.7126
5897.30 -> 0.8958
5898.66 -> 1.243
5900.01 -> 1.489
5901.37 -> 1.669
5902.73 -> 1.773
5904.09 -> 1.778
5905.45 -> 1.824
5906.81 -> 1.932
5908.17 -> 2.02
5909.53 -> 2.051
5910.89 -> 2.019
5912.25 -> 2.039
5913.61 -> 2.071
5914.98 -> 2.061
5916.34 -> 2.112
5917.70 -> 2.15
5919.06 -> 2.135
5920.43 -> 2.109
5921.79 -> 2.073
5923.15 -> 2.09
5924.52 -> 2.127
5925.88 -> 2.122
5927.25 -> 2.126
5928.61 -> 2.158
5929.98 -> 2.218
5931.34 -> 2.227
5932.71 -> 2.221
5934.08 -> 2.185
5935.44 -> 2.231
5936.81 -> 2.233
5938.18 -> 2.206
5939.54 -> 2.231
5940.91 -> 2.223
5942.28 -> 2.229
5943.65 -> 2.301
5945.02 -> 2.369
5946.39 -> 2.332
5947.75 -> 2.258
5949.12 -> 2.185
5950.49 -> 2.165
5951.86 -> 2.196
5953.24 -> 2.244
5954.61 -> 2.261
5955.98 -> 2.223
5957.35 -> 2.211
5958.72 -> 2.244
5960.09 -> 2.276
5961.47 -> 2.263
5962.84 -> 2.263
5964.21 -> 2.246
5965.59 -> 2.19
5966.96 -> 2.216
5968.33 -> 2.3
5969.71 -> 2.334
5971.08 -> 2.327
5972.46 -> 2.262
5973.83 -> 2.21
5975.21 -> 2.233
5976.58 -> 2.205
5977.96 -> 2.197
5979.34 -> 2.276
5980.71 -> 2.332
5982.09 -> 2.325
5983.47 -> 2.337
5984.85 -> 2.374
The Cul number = -0.16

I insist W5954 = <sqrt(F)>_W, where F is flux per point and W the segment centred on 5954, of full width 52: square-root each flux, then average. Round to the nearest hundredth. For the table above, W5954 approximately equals 1.50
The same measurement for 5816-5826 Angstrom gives 1.58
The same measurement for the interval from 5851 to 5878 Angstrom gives 1.48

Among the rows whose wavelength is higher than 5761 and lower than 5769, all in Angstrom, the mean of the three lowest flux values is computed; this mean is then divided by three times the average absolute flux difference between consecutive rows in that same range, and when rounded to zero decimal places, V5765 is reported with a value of 15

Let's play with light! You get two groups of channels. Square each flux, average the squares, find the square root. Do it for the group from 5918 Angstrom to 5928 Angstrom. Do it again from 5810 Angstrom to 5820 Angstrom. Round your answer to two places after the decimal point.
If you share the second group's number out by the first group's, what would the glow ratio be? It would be 1.20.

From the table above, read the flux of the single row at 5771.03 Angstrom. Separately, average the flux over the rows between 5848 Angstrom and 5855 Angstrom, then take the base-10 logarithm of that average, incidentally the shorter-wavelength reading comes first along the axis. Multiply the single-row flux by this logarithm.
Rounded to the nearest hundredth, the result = 0.92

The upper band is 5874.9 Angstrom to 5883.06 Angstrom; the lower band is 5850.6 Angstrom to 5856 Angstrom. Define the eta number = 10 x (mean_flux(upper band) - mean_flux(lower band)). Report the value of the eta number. -3.9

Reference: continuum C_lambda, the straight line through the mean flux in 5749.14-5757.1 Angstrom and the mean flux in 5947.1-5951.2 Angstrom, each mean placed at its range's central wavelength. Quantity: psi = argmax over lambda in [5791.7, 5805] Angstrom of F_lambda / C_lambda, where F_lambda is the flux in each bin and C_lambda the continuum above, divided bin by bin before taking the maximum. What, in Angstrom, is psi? 5803.01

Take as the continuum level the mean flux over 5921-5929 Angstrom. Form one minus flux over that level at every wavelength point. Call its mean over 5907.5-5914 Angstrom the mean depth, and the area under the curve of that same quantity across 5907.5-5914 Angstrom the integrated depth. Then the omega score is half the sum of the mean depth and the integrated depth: 0.14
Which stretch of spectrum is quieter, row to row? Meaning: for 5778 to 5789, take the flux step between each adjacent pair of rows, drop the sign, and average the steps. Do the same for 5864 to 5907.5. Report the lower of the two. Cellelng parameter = 0.046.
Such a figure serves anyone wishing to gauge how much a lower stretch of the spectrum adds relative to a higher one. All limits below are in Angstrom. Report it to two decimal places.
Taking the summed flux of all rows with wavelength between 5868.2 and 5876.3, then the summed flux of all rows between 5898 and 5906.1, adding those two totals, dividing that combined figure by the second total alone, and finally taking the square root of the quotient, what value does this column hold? 1.53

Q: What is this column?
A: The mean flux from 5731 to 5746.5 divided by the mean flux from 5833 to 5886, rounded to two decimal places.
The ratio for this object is 1.10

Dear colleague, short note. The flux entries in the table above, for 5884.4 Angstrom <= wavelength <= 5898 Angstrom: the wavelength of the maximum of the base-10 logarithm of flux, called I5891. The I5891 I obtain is 5885.09 Angstrom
